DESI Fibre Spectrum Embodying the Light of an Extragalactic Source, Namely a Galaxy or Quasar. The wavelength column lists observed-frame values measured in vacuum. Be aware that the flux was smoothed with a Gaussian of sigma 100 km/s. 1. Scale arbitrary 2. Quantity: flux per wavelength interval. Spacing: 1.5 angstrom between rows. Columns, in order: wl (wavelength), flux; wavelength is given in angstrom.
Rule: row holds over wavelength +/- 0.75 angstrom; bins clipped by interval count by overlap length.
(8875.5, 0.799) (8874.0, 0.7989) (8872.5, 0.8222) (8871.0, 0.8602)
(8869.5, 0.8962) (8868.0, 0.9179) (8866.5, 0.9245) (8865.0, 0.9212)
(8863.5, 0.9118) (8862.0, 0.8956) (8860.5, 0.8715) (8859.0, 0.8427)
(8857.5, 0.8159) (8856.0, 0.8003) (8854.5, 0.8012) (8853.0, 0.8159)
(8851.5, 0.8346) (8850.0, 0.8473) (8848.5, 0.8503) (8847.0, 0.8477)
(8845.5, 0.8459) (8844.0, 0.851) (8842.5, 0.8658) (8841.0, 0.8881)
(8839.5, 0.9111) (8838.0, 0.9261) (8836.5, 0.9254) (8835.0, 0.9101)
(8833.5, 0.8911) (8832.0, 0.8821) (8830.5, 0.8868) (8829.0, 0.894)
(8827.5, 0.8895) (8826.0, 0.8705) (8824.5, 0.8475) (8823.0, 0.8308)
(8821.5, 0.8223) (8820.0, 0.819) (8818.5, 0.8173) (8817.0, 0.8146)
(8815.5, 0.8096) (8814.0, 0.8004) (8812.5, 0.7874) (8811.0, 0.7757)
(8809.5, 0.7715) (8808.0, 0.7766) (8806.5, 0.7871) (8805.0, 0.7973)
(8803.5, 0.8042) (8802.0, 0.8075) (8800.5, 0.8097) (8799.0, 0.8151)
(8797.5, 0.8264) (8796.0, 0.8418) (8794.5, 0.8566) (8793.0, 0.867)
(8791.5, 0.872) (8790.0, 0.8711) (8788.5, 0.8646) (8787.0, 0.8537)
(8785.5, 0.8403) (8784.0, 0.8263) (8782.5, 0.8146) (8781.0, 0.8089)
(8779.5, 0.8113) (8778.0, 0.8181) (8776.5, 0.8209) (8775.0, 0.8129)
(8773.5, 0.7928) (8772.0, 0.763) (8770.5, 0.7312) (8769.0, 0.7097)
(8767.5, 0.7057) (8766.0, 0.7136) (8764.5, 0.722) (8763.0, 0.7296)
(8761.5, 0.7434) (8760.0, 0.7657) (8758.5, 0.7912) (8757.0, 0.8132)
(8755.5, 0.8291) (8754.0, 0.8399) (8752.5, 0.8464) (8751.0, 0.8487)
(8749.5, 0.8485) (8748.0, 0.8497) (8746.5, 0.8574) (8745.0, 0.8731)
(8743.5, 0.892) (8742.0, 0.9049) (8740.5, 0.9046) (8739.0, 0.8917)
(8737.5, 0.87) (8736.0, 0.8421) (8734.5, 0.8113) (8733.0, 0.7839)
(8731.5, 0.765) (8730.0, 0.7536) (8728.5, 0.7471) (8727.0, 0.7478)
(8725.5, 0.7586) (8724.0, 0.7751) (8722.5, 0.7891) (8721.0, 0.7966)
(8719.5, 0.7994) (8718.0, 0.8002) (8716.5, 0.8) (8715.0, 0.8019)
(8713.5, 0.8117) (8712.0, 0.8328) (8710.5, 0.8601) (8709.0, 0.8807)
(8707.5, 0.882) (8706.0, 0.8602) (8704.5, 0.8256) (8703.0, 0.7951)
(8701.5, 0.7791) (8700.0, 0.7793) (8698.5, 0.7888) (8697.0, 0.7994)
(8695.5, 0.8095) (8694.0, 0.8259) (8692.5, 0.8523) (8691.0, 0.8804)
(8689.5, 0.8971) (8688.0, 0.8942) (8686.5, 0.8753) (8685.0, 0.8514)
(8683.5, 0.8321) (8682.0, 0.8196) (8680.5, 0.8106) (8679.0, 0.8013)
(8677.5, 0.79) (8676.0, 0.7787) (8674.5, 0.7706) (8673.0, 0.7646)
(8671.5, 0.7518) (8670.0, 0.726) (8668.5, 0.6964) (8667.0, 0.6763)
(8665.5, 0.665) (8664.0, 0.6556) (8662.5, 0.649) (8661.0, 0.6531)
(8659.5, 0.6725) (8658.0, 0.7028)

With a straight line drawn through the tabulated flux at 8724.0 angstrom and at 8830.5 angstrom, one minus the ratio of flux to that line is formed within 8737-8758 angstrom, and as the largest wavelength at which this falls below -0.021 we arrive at 8755.5 angstrom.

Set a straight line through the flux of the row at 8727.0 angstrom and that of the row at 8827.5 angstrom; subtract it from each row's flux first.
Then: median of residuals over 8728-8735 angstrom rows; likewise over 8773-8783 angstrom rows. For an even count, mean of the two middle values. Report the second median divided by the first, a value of -1.0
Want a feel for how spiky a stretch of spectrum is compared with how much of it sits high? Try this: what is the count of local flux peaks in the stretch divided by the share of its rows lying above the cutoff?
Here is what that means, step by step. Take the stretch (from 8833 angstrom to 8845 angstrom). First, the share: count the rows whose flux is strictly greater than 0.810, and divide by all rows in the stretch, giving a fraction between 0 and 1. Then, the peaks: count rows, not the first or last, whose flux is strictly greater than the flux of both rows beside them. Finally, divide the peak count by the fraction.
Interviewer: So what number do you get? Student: 1.0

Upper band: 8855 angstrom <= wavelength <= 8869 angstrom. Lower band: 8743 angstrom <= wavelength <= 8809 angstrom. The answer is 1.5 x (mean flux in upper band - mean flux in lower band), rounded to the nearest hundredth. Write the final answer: 0.10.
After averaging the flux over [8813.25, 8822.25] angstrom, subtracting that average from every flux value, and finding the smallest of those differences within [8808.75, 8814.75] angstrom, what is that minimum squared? 0.0018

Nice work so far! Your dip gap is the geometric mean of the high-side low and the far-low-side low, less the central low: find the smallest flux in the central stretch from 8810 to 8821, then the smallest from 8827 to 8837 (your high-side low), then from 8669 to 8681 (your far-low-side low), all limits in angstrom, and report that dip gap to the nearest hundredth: 0.02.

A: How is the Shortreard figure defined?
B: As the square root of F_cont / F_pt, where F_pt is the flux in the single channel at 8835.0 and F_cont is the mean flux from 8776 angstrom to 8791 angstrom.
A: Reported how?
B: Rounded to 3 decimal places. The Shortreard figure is 0.957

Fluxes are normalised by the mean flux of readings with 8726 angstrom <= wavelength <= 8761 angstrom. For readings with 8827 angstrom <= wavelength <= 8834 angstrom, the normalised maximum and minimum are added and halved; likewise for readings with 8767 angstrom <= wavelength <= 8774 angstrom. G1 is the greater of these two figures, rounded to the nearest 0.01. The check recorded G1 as 1.07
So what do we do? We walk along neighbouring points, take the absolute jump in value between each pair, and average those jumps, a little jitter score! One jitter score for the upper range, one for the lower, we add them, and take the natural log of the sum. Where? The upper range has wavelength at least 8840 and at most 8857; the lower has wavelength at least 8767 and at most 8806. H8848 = -3.9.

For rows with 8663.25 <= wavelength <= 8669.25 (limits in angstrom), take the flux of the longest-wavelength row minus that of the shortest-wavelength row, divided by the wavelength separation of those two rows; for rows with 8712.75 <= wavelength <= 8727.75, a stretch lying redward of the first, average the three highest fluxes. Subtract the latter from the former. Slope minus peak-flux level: -0.80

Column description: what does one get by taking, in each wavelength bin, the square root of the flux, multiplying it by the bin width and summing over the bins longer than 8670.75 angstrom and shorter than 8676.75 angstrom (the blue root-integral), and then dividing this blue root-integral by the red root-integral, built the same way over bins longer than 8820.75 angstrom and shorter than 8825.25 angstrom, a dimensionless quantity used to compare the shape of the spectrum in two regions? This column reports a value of 1.3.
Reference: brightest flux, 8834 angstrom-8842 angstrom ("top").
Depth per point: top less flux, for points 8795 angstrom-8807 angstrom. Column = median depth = 0.12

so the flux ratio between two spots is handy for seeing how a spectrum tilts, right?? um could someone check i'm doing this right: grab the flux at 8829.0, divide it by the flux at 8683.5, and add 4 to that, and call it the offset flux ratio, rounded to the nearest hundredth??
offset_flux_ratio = 5.07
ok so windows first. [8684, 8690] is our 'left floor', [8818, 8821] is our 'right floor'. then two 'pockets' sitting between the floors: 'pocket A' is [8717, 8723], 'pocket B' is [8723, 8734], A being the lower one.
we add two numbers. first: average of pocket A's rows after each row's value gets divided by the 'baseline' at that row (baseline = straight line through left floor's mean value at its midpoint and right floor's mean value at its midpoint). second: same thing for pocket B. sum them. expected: 1.81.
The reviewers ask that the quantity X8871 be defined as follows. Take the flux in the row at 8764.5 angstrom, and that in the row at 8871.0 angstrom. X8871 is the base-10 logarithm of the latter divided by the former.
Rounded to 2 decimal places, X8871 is 0.08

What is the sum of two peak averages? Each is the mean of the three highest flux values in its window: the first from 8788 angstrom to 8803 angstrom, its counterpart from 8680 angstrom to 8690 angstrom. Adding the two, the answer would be 1.76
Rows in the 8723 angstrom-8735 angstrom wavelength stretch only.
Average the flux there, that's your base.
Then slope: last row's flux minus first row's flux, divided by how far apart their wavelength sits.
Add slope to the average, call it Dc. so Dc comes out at 0.771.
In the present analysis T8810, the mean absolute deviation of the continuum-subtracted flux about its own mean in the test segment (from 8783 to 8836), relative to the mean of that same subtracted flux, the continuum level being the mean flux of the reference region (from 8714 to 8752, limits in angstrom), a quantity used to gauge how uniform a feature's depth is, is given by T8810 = 2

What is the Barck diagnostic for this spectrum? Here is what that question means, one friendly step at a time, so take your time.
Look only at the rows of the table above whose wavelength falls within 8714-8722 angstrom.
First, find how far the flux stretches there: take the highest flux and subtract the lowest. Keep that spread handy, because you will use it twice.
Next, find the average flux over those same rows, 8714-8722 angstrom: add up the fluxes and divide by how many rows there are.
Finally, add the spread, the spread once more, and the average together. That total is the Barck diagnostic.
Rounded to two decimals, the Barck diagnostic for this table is 0.81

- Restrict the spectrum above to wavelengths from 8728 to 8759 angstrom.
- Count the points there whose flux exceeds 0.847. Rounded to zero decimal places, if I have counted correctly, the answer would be 10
